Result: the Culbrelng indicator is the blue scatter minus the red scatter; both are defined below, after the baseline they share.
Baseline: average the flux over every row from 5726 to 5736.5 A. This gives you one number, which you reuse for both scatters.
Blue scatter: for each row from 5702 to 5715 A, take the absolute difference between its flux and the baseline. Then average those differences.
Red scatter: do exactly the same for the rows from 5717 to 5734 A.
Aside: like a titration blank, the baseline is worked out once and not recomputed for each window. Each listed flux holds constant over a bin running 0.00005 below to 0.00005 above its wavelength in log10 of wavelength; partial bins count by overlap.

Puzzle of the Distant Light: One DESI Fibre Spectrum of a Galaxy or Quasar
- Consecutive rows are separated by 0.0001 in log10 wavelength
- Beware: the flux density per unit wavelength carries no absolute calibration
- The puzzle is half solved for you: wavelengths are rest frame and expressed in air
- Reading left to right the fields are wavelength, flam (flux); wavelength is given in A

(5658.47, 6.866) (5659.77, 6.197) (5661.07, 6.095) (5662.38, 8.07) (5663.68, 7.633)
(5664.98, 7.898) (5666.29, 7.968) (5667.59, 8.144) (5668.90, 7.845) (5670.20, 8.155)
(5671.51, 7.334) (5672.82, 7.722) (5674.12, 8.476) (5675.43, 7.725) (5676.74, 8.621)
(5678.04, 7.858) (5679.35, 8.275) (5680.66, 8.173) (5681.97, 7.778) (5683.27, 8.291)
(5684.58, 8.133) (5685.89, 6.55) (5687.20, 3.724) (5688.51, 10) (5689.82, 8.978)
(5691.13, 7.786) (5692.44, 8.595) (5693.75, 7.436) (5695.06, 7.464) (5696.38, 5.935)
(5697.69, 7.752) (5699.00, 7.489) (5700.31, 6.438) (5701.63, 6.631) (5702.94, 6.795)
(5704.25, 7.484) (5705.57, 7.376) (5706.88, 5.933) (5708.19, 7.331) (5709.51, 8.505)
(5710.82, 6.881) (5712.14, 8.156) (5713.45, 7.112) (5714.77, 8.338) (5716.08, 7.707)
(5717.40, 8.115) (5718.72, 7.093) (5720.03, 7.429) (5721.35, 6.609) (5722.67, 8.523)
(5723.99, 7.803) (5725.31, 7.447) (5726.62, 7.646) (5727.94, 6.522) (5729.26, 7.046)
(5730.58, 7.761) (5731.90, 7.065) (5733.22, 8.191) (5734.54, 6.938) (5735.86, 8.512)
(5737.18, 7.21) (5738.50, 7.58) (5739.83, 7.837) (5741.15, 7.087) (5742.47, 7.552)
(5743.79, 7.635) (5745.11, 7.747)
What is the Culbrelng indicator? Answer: 0.11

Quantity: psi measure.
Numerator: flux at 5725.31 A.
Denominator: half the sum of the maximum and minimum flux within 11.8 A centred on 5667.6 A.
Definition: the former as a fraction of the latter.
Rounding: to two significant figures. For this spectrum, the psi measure 0.96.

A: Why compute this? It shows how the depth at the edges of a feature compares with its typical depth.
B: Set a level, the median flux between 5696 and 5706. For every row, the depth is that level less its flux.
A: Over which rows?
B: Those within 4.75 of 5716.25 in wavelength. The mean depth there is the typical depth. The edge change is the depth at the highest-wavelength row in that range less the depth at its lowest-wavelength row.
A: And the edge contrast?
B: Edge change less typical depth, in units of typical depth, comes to -2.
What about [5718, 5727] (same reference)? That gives 0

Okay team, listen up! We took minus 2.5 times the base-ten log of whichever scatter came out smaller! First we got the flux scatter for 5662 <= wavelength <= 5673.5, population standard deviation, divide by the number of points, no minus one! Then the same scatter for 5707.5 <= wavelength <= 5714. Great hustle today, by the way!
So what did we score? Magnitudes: 1.5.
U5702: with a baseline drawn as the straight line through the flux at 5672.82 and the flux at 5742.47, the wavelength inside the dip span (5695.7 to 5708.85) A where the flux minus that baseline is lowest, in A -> 5696.38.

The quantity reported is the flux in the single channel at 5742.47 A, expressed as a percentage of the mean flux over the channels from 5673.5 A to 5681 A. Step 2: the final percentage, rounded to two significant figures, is 92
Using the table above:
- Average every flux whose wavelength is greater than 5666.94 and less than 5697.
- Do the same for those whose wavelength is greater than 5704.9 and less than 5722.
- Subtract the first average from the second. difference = -0.35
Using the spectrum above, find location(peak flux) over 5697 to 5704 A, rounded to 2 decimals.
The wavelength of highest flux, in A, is 5697.69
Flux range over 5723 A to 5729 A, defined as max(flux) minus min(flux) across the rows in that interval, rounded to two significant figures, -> 1.3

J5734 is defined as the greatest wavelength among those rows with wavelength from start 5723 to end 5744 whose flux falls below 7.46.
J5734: 5741.15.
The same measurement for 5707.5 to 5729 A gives 5727.94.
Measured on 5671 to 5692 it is 5687.20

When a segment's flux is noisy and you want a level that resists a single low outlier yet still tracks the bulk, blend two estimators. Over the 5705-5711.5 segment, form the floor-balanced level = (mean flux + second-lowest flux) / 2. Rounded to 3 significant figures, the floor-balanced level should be 7.04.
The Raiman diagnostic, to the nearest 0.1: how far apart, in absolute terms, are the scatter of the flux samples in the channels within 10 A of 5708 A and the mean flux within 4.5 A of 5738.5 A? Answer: 6.8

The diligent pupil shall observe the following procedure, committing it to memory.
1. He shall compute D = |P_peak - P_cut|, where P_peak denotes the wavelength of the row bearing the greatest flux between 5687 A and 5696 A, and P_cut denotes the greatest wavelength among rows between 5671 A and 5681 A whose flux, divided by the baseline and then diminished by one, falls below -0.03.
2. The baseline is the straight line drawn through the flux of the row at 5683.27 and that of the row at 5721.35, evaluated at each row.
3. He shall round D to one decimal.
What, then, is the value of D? 10.5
